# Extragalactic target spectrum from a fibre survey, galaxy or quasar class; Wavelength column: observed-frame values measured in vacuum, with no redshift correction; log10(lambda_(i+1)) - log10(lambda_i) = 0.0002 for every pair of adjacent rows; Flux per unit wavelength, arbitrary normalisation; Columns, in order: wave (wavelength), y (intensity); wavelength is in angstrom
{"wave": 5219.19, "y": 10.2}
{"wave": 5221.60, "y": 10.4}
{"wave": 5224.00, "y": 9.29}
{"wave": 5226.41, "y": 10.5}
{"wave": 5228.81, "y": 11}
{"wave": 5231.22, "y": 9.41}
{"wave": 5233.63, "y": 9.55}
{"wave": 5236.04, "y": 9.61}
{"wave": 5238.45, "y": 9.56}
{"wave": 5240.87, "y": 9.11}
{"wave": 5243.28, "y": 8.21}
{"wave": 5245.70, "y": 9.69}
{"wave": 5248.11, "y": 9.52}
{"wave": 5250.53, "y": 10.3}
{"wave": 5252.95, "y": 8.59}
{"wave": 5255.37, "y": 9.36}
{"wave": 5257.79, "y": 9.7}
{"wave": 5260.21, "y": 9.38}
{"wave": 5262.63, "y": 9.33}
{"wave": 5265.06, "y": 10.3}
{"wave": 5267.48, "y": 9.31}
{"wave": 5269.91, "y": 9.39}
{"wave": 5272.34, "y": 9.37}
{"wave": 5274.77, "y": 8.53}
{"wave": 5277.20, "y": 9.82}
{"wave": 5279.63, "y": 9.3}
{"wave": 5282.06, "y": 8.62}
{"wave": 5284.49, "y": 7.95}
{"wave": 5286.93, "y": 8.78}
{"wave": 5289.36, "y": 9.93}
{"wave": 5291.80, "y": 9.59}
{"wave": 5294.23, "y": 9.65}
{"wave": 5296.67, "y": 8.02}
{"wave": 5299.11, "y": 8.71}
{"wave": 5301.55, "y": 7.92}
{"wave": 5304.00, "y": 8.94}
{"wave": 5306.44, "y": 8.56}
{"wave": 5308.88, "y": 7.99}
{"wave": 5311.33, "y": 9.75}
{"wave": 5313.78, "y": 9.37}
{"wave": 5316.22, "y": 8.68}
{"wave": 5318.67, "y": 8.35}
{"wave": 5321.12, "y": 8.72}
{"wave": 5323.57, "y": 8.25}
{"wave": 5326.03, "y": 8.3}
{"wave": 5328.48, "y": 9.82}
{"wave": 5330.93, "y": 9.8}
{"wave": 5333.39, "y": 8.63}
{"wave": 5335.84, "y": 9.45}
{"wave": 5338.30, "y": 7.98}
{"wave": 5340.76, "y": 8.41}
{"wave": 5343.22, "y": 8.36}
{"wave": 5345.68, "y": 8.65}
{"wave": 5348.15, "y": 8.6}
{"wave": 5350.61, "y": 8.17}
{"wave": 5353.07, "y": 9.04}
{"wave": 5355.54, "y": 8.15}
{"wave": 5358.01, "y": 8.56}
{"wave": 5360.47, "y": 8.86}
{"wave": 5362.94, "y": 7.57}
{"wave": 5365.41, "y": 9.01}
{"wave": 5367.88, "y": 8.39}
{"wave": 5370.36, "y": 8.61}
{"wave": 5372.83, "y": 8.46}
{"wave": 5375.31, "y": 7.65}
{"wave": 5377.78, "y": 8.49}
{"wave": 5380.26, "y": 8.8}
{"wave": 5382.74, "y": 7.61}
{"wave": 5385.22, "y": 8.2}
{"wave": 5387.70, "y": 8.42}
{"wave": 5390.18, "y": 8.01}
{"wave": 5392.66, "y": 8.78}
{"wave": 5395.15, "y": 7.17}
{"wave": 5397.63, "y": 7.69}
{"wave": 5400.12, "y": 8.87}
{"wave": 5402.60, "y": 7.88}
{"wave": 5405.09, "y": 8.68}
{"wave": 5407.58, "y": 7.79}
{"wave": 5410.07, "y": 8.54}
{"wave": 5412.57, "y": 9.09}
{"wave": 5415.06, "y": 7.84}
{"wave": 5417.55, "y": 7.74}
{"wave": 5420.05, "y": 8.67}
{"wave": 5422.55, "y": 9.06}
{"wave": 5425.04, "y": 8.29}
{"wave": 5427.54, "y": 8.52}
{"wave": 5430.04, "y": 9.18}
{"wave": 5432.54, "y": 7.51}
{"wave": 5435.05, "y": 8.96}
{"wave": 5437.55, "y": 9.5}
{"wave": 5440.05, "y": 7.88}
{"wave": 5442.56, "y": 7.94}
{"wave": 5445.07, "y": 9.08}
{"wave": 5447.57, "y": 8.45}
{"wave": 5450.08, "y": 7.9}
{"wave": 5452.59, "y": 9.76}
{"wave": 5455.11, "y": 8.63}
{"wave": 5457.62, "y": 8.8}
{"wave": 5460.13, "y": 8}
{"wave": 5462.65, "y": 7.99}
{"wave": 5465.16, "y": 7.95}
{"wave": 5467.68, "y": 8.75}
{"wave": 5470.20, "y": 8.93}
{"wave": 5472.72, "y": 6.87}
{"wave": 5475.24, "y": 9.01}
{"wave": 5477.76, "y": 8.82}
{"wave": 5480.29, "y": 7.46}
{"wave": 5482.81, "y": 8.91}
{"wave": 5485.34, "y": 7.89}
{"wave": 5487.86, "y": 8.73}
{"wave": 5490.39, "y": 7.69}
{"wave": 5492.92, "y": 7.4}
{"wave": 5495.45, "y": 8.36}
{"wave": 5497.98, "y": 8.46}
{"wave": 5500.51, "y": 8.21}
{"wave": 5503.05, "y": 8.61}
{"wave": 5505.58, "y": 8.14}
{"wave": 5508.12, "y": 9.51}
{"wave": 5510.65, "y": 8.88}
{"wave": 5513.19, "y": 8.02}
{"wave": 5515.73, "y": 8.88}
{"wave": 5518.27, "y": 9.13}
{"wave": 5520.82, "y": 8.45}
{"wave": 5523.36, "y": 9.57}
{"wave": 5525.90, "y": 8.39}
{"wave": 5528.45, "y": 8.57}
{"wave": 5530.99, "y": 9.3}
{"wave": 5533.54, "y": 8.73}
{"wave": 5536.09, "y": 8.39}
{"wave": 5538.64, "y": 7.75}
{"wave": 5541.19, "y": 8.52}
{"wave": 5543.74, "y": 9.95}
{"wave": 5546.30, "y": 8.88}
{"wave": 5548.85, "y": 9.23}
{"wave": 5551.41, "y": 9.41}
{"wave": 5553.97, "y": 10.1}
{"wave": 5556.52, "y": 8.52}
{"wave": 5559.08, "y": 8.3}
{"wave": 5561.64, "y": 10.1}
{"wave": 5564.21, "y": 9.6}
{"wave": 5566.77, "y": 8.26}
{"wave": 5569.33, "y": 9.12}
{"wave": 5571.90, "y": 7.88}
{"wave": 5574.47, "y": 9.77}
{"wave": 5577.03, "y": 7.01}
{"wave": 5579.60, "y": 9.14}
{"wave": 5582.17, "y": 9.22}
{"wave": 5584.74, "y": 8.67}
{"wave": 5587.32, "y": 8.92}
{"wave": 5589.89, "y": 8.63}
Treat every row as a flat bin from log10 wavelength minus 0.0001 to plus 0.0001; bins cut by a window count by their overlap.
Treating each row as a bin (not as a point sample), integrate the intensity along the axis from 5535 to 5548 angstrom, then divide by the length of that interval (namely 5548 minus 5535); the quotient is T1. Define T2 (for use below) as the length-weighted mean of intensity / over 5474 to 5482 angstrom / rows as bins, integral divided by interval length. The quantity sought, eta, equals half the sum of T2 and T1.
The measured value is 8.6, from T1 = 8.7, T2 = 8.5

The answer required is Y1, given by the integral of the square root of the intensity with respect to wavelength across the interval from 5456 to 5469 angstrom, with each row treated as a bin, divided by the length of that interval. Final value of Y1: 2.88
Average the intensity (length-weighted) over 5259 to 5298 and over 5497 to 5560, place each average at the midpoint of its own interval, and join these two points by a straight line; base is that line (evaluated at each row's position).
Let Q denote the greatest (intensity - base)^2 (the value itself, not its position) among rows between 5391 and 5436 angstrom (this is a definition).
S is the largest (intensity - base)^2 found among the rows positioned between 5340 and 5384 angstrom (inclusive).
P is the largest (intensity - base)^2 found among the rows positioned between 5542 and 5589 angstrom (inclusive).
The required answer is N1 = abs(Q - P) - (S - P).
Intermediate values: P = 2.9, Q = 3.4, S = 2.24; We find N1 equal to 1.2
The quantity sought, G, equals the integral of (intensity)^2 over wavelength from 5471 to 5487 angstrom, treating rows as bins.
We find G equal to 1085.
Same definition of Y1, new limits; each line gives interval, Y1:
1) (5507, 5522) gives 2.97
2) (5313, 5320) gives 2.96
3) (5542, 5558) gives 3.05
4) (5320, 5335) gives 2.99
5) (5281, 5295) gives 3.01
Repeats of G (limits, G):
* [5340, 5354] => 1020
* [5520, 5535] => 1176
